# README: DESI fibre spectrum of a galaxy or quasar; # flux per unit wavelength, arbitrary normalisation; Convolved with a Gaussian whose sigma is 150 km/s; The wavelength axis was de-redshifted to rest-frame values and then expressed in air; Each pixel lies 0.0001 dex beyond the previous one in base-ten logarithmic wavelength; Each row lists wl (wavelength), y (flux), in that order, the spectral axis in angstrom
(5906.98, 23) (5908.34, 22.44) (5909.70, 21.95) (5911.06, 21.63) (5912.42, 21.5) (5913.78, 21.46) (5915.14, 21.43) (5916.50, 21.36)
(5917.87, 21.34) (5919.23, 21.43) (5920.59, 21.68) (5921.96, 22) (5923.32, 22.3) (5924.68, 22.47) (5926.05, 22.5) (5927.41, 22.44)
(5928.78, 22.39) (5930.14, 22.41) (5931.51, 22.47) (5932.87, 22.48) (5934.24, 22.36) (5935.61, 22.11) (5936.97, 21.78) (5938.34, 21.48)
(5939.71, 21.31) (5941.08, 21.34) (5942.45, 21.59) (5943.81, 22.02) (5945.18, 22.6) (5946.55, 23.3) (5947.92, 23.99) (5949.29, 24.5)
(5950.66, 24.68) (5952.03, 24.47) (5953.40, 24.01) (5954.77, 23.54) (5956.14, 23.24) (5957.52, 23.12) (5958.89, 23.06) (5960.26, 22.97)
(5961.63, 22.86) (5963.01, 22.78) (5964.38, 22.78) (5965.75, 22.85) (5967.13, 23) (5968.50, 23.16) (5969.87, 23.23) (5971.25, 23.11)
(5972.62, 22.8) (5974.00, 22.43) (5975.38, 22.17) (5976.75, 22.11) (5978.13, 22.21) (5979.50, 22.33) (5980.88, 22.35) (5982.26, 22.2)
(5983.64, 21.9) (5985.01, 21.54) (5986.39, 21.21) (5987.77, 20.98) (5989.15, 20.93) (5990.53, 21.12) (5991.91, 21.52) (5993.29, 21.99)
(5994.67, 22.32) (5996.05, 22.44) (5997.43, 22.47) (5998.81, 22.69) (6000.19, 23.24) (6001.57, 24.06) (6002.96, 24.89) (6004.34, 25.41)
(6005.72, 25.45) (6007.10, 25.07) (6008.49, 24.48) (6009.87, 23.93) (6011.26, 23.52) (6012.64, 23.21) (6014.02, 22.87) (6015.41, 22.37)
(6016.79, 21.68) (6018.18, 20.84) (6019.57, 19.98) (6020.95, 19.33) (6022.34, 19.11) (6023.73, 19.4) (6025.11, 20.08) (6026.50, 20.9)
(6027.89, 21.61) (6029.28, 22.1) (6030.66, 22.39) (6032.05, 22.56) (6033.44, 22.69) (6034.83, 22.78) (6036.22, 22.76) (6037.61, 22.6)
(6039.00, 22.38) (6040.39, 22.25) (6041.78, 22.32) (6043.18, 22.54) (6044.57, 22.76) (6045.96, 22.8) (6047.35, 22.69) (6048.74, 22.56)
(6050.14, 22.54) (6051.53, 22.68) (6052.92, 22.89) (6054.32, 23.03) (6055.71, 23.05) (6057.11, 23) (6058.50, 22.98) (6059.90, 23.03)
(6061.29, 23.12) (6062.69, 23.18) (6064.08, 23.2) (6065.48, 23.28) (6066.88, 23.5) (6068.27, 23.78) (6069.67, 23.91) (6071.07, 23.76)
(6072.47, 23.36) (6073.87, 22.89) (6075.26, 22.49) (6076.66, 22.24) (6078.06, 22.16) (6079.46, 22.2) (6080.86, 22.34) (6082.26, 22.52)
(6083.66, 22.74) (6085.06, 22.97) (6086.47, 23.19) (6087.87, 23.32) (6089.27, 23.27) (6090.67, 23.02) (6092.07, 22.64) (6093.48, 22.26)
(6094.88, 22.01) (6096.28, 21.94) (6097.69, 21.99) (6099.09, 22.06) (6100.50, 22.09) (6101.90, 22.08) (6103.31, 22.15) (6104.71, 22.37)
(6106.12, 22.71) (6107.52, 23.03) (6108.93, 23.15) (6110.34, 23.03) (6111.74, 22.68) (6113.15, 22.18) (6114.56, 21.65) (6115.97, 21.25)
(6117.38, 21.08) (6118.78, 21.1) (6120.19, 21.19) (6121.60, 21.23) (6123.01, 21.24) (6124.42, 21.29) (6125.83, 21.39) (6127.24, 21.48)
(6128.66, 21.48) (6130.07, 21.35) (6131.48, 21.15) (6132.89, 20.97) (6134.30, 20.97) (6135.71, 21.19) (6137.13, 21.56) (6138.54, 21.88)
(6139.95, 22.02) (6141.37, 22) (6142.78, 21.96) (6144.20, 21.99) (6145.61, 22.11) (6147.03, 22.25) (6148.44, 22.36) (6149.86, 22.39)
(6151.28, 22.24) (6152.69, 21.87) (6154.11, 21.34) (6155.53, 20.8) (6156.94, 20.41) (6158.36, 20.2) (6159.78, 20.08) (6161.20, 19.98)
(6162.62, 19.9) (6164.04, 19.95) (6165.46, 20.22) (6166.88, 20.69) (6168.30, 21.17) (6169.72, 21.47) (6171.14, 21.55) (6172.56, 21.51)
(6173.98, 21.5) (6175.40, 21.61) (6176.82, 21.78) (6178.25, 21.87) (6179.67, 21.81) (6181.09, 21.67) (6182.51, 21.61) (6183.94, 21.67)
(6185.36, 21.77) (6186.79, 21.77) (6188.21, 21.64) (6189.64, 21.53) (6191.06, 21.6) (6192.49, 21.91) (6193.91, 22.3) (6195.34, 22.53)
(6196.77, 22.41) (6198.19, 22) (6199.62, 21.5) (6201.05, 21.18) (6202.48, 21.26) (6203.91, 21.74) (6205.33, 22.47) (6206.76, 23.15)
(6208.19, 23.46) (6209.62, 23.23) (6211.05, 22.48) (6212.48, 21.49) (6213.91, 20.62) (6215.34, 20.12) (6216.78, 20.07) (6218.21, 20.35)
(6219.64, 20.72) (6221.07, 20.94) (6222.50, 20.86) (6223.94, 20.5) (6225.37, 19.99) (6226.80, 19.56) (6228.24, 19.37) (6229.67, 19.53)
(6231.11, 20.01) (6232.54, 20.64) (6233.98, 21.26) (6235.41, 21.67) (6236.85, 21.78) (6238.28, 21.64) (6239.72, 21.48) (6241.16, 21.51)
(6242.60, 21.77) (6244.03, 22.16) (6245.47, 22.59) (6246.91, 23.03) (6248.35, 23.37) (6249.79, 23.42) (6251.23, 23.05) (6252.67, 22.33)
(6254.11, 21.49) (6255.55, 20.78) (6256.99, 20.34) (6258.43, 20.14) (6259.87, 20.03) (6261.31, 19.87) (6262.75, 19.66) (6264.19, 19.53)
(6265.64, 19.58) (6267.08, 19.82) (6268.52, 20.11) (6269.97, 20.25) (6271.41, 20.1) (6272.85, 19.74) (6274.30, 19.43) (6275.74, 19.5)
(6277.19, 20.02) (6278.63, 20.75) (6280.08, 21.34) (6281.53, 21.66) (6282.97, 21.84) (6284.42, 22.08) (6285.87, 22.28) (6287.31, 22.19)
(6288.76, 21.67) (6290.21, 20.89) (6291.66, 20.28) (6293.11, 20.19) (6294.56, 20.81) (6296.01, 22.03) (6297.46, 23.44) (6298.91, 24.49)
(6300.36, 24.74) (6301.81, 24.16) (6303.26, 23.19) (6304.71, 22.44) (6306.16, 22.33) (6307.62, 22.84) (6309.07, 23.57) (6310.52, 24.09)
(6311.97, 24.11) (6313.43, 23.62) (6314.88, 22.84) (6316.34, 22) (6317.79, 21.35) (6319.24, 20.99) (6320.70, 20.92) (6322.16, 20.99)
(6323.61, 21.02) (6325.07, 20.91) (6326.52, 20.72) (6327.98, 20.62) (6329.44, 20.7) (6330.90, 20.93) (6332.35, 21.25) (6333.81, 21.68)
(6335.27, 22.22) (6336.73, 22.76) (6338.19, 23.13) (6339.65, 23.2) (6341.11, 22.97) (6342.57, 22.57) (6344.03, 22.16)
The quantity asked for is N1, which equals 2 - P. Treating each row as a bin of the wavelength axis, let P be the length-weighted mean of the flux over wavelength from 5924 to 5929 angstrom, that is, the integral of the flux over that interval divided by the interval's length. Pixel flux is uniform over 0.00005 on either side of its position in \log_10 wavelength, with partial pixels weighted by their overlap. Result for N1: -20.4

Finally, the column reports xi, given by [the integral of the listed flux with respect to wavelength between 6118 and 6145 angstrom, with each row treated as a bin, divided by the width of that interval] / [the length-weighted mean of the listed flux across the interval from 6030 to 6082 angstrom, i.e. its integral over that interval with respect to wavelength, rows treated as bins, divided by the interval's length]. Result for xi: 0.940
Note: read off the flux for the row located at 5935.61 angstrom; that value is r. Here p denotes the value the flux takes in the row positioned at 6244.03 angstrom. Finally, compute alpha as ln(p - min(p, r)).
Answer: -3.0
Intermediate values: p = 22.16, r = 22.11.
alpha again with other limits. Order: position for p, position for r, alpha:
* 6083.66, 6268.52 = 1.0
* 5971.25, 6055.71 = -2.8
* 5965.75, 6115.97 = 0.5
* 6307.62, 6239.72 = 0.3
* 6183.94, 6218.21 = 0.3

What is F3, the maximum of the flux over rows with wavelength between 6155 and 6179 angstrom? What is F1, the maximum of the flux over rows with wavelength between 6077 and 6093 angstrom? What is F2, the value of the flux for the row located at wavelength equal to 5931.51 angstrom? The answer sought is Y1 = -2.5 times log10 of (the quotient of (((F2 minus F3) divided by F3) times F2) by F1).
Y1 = 3.9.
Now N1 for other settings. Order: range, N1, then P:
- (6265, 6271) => -18.0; 20.0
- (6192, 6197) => -20.3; 22.3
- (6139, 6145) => -20.0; 22.0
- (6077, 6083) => -20.3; 22.3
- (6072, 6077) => -20.8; 22.8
